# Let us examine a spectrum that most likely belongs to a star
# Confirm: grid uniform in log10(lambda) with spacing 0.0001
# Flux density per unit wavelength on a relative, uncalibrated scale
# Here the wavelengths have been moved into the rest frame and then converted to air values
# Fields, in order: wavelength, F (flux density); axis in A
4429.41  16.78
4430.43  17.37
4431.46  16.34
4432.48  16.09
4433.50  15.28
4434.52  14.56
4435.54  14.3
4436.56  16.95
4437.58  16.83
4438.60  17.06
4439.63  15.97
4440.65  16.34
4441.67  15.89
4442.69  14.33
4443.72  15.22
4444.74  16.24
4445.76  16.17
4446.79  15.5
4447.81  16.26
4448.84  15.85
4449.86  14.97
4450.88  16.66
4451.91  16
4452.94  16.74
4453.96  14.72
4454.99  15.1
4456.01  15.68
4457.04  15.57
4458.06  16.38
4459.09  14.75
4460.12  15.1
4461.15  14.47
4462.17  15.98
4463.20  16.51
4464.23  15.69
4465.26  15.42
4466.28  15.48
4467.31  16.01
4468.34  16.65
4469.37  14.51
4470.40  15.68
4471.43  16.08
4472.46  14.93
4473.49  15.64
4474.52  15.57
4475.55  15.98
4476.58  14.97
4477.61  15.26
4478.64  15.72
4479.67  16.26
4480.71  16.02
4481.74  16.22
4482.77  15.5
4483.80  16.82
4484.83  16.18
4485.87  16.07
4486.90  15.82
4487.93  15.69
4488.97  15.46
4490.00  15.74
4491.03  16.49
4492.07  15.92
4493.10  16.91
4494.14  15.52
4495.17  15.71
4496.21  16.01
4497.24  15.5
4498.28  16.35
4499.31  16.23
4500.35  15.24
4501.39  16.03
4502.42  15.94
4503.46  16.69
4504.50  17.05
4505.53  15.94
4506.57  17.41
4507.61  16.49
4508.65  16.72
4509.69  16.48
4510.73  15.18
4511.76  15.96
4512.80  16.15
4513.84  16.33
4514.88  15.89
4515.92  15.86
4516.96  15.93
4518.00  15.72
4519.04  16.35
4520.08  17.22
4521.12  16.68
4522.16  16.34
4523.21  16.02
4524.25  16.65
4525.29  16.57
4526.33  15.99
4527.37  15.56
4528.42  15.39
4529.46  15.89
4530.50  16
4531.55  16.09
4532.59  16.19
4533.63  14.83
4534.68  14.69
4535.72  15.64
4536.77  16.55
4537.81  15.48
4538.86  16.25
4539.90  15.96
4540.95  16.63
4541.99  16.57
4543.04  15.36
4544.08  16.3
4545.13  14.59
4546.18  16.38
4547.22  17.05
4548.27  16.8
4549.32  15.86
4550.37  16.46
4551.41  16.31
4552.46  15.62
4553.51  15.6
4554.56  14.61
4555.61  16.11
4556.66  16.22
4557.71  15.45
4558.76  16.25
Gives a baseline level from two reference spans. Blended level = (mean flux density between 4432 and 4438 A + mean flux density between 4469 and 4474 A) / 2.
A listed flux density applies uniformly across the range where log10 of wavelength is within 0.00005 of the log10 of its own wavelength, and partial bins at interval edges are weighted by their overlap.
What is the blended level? 15.5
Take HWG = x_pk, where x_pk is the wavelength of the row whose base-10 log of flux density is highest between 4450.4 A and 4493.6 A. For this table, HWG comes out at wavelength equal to 4493.10 A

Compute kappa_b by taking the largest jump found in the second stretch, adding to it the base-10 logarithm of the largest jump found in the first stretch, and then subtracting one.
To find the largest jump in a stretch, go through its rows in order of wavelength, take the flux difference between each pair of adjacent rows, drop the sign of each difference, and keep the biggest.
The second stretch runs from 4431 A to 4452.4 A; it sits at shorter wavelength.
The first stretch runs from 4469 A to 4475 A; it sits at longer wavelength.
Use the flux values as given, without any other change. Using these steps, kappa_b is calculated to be 1.7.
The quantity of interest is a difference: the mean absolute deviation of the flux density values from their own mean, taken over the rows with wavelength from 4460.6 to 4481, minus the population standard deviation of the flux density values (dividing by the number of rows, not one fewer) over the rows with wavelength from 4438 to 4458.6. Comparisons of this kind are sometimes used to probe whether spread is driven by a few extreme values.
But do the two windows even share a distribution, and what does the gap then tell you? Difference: -0.23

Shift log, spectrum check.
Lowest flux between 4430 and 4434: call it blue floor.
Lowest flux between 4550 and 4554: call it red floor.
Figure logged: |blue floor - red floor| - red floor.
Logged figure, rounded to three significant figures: -15.3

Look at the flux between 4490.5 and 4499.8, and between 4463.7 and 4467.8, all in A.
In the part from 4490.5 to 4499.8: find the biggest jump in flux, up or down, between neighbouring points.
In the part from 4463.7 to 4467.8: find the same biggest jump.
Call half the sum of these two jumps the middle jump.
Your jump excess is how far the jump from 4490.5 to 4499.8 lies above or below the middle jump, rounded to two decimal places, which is 0.43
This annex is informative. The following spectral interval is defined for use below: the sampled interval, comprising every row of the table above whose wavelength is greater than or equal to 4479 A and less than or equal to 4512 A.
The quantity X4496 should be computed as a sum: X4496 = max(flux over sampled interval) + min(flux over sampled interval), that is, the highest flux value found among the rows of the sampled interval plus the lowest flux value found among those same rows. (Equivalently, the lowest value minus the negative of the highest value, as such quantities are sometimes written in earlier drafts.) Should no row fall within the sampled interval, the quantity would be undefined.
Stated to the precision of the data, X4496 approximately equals 32.6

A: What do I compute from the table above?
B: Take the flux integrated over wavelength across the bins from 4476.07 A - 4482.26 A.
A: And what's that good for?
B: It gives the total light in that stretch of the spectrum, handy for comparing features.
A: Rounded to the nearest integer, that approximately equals 97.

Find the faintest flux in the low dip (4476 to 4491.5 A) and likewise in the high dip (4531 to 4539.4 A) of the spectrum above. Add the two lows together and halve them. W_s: 14.8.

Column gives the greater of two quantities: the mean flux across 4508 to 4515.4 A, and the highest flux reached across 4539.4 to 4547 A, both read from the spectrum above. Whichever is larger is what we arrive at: 16.6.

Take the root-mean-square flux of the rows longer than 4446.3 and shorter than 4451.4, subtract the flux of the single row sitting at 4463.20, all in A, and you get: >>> -0.7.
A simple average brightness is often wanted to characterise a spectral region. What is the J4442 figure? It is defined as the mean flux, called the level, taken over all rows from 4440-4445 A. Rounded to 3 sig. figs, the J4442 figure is 15.6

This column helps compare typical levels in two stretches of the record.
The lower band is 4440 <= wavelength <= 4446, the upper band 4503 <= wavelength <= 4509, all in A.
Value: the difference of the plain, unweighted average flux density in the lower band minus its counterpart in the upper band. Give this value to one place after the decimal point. -1.0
